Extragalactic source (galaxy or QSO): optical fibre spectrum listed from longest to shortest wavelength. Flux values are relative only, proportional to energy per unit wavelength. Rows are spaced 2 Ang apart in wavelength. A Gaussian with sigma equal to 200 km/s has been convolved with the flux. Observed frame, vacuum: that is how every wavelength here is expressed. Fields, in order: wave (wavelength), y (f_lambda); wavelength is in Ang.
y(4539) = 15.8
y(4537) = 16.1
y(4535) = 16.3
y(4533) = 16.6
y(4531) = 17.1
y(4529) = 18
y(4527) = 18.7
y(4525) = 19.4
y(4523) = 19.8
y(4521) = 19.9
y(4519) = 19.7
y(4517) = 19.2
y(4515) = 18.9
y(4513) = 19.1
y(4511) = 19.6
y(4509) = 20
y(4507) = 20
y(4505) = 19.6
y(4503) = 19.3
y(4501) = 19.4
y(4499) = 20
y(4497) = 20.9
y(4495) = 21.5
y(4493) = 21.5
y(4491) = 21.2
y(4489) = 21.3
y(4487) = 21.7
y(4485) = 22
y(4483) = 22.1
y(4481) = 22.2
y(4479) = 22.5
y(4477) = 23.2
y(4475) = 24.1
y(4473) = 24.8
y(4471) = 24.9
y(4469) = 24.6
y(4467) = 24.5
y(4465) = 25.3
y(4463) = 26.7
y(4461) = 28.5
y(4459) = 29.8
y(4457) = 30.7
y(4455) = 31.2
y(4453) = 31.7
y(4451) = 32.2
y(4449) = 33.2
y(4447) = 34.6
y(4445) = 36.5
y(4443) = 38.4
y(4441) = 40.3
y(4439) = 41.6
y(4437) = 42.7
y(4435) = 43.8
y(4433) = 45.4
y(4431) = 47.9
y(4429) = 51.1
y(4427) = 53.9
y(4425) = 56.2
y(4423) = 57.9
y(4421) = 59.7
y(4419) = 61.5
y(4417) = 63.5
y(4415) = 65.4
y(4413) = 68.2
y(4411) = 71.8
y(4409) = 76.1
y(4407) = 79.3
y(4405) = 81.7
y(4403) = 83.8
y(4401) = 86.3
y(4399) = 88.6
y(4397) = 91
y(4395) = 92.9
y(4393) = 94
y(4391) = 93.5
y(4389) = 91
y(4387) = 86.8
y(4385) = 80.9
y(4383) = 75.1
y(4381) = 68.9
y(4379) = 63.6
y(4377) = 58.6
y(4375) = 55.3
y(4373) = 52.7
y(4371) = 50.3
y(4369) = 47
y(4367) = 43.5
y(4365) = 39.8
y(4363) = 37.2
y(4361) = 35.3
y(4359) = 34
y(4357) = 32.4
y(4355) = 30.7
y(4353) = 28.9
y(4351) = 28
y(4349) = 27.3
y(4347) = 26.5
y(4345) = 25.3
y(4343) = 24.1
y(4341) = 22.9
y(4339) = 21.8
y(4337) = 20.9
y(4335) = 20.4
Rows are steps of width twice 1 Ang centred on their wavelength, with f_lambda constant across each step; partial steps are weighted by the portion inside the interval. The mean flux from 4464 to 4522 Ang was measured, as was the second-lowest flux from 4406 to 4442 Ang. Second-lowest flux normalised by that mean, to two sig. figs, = 1.9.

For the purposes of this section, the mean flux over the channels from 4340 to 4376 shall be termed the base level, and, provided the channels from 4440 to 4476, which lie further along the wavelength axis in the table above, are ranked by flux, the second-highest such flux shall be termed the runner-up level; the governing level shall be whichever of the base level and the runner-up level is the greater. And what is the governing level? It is 38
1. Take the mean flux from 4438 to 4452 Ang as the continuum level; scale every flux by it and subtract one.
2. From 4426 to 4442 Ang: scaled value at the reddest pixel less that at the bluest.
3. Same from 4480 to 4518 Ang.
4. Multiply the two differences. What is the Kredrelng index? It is 0.03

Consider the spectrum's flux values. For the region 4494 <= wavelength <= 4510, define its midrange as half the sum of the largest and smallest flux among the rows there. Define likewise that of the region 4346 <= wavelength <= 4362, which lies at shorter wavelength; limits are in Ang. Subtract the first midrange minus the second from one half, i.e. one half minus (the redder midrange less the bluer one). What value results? 11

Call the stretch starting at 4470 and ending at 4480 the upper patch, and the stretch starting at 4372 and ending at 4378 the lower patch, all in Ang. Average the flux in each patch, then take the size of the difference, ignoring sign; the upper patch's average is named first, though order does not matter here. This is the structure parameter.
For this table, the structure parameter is 32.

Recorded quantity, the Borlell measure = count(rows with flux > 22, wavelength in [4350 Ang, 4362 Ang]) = 6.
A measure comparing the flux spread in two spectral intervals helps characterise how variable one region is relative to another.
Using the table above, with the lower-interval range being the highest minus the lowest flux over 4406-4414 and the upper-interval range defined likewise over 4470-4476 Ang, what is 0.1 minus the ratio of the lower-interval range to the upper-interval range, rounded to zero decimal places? -14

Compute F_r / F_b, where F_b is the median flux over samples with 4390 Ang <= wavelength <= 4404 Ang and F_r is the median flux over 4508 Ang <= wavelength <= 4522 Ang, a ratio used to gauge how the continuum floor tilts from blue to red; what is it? 0.22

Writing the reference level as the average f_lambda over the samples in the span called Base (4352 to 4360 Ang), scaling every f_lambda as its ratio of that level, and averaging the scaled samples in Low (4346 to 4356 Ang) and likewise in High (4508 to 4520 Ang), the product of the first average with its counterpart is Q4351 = 0.55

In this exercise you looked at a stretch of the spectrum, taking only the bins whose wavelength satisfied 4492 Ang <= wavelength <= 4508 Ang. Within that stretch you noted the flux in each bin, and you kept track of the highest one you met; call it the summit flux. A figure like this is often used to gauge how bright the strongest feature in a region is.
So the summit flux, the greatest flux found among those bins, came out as 21.5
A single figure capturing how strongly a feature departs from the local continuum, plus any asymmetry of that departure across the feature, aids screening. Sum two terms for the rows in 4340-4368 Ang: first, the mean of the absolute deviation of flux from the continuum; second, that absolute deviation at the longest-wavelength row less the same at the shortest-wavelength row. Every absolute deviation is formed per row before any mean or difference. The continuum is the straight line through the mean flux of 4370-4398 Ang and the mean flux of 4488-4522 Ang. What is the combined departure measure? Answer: 25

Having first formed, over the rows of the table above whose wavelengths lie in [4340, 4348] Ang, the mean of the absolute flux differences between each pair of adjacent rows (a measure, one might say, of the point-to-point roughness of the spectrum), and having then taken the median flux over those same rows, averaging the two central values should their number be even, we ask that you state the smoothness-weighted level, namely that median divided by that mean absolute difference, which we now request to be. 21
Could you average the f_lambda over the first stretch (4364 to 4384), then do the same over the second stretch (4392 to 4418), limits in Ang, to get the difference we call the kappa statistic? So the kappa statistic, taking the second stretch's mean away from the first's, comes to -25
